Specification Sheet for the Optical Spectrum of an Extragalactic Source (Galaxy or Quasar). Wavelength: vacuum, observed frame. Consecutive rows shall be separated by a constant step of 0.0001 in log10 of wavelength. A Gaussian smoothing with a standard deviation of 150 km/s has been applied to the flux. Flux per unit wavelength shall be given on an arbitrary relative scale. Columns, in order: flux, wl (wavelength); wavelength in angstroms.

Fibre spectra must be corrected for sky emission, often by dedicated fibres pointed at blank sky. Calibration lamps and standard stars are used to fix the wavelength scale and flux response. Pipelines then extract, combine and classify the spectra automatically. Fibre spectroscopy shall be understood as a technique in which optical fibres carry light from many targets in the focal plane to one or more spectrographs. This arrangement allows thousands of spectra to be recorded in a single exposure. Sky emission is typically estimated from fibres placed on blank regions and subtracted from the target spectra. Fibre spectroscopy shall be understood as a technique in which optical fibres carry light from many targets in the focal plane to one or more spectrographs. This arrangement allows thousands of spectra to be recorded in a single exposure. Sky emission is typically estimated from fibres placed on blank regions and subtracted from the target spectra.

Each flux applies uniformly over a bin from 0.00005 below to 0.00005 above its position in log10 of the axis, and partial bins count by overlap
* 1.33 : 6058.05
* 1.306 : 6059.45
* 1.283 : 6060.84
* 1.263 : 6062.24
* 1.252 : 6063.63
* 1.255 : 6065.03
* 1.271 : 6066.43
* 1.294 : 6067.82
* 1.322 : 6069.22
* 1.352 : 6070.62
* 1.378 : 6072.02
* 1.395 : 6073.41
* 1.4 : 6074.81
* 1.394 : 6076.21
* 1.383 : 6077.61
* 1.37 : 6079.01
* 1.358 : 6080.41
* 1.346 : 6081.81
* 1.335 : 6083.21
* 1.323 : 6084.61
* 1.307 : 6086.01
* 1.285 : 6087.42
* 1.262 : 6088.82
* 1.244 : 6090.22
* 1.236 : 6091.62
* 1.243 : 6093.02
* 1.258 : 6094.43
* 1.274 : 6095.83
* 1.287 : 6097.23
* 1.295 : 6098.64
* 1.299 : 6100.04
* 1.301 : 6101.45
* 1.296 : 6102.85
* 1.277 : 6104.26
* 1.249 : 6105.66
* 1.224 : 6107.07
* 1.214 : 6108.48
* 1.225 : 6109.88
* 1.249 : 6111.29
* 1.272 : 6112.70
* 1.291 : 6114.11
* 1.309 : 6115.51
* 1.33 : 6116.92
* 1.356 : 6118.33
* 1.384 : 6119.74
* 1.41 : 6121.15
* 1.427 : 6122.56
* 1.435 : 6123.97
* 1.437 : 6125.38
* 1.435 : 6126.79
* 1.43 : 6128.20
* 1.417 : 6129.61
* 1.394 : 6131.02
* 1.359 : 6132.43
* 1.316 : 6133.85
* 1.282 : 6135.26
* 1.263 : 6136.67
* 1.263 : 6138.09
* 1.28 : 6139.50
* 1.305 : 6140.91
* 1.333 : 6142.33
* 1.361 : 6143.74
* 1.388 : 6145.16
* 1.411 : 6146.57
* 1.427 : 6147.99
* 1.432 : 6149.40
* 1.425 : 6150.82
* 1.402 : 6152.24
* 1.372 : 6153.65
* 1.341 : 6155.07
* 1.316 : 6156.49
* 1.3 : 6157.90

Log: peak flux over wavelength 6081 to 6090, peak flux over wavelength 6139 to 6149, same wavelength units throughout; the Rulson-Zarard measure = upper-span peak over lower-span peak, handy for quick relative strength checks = 1.06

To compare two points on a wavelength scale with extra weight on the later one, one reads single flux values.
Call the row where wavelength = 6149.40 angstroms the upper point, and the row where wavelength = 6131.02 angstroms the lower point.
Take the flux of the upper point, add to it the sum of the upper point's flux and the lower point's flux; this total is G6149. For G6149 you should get 4.26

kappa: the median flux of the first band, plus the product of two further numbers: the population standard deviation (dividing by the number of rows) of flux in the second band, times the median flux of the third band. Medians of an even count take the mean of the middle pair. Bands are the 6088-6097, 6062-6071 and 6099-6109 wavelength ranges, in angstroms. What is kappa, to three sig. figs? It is 1.30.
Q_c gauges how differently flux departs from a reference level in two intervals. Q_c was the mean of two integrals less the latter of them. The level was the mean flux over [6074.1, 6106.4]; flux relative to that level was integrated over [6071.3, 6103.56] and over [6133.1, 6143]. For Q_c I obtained 0.2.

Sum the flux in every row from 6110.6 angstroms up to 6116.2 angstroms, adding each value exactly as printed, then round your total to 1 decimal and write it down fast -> 5.1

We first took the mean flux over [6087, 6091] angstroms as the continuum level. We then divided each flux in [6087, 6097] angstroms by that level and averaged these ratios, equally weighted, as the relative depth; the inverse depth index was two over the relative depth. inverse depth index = 2.01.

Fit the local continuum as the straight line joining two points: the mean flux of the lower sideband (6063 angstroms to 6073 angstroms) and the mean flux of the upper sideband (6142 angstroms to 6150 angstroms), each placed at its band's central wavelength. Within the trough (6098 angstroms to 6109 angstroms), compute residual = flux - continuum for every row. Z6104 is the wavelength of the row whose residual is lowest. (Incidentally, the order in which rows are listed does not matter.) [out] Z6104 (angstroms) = 6108.48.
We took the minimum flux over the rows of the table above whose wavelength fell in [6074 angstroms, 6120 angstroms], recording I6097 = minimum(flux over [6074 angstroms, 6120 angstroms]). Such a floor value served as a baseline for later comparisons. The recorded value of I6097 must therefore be 1.214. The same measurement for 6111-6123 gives 1.249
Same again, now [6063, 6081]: 1.252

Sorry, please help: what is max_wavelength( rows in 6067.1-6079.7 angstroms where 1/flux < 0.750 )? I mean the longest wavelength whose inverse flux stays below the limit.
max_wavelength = 6079.01 angstroms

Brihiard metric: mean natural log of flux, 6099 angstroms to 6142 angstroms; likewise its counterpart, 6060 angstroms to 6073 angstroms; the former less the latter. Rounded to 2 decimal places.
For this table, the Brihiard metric 0.02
